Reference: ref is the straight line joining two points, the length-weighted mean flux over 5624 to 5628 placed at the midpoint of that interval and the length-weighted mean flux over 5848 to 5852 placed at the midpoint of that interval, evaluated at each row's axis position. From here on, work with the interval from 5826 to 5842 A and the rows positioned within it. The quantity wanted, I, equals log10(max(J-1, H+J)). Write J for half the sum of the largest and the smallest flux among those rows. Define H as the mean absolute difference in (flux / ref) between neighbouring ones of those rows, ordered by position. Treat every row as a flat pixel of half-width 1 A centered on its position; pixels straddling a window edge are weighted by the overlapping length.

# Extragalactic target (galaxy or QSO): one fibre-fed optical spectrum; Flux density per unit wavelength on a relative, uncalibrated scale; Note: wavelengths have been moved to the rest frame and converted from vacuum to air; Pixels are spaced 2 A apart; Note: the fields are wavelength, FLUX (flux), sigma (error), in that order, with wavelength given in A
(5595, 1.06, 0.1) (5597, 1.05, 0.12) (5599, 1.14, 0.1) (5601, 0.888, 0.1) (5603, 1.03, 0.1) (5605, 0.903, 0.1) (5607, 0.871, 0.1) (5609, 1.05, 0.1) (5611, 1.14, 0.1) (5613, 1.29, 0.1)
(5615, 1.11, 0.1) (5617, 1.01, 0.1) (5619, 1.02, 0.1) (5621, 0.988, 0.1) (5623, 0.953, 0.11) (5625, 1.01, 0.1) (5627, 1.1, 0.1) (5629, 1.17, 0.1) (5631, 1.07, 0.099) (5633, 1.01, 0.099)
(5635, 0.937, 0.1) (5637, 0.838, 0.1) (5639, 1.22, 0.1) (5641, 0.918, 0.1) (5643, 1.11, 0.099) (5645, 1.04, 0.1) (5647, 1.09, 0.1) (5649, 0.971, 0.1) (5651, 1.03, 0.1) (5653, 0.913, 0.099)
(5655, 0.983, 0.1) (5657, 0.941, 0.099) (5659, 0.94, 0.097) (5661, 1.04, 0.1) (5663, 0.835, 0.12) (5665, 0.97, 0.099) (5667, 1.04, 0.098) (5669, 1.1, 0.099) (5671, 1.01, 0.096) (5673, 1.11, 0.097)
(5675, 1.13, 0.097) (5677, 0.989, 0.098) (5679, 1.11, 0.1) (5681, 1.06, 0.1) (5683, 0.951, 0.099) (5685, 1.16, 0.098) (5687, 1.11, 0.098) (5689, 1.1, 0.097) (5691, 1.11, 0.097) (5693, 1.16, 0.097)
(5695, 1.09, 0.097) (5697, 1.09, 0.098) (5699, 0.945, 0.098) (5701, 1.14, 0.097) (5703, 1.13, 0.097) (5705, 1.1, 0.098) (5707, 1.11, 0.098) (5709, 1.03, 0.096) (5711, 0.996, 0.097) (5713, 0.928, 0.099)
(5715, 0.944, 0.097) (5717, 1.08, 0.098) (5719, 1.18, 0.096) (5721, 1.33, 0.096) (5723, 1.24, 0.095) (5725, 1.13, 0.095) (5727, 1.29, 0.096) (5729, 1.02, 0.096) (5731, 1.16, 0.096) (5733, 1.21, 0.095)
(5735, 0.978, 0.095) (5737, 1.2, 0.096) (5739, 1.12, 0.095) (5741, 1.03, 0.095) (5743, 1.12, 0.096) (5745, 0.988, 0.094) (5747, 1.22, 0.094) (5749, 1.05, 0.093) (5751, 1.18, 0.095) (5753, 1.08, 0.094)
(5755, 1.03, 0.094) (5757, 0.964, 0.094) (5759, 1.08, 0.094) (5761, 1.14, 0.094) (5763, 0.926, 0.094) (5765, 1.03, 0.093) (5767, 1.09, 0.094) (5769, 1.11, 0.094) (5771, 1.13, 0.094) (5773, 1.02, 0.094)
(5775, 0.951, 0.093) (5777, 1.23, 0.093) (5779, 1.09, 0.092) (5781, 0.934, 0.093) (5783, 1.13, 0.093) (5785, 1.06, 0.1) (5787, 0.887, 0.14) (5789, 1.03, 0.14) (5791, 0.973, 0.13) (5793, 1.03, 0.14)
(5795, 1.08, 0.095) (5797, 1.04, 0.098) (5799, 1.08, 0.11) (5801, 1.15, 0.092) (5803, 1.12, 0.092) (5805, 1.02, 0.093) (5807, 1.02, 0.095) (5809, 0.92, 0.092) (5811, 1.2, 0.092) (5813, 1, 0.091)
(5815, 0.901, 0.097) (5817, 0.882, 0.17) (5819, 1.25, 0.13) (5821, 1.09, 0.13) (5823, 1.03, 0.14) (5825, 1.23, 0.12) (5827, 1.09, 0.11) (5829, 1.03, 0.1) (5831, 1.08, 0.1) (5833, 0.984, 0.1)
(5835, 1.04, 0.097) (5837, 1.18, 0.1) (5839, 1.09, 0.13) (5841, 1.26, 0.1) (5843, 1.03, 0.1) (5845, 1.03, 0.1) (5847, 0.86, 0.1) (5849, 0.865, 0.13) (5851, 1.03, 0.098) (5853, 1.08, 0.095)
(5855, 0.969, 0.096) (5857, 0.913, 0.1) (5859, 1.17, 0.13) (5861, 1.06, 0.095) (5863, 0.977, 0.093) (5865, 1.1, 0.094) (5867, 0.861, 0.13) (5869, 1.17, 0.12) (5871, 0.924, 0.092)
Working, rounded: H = 0.10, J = 1.12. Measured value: 0.087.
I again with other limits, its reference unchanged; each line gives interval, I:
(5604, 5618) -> 0.077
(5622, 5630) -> 0.053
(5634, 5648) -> 0.080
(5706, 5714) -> 0.033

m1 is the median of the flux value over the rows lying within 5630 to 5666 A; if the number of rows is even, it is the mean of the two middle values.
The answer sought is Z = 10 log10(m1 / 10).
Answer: -10.10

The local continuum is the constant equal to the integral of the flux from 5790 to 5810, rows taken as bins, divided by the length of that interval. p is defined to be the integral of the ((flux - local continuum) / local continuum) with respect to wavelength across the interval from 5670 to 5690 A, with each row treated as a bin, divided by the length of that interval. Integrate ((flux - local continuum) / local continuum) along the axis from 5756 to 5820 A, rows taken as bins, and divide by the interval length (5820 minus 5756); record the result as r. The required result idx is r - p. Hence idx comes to -0.03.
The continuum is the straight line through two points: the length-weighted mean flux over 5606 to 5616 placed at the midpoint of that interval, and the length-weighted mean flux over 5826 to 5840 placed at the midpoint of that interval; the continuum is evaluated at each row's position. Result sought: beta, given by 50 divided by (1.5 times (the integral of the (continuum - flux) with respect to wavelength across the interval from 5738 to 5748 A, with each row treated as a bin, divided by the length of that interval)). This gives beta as -2050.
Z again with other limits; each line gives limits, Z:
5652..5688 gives -9.89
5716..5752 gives -9.41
